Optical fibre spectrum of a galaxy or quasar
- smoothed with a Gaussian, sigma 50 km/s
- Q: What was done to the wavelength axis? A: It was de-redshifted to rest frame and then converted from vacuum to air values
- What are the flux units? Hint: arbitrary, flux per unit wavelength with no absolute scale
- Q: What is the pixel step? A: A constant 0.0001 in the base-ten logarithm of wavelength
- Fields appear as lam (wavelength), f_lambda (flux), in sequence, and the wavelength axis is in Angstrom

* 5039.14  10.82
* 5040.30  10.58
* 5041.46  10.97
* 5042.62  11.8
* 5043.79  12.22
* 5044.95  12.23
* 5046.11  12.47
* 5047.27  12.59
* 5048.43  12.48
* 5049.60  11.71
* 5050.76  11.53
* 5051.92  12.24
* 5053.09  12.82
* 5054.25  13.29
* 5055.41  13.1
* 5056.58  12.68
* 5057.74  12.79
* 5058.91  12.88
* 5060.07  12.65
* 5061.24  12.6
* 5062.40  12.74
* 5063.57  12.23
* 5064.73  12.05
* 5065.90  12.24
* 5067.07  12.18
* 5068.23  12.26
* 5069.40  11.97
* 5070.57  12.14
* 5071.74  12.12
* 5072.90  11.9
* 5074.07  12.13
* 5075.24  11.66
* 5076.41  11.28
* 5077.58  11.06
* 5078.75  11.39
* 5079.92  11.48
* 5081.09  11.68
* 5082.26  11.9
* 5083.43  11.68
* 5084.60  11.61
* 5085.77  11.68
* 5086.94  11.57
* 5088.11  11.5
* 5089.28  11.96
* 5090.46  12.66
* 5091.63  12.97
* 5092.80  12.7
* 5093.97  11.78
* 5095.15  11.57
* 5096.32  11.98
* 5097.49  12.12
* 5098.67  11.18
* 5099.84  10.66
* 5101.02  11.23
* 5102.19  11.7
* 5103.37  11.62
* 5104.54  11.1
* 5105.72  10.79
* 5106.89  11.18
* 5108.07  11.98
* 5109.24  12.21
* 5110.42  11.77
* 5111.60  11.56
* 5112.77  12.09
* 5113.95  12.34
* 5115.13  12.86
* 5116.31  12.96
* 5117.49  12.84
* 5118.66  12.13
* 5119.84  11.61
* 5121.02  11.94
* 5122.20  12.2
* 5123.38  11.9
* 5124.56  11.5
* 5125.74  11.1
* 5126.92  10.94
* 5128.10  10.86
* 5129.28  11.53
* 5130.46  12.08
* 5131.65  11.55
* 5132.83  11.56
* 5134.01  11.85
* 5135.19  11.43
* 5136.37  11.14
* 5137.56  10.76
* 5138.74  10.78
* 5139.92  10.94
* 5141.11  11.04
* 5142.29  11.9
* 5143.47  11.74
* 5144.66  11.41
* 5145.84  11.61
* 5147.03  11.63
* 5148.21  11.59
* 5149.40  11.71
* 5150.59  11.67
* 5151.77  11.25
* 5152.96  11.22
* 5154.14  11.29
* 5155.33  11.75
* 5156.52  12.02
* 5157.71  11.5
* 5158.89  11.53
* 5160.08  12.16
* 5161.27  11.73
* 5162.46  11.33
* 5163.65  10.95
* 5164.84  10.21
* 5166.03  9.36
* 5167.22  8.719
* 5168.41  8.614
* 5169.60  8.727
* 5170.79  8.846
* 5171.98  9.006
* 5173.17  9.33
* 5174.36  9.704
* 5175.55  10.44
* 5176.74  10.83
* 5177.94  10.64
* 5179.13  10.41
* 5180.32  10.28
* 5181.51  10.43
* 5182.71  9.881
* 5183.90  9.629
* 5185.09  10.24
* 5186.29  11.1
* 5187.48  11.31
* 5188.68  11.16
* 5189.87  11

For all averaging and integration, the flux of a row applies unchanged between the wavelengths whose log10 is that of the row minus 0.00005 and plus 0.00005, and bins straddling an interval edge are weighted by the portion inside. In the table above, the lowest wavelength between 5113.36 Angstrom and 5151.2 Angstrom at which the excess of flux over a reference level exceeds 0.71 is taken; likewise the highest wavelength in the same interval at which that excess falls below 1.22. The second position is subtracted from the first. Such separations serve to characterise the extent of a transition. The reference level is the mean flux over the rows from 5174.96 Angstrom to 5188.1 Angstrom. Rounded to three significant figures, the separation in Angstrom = -36.6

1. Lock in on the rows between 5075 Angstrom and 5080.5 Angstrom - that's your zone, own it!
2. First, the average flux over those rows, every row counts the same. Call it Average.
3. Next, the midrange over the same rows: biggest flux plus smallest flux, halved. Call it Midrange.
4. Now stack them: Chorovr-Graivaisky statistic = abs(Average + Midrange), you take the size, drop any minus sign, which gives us 22.7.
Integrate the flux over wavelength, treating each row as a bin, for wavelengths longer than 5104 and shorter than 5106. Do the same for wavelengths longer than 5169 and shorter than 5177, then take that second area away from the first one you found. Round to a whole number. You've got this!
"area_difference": -54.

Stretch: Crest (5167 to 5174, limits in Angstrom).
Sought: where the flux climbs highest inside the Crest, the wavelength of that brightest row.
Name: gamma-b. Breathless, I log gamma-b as 5173.17 Angstrom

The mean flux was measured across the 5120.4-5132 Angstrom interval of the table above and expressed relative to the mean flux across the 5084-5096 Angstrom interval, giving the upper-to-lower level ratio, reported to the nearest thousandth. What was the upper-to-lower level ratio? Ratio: 0.963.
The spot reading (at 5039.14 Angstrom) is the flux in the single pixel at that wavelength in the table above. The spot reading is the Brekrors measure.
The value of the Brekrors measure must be 10.82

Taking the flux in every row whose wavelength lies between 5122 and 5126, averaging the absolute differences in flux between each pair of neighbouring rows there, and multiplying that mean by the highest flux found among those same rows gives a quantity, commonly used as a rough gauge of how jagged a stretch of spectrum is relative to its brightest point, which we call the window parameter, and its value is 4.5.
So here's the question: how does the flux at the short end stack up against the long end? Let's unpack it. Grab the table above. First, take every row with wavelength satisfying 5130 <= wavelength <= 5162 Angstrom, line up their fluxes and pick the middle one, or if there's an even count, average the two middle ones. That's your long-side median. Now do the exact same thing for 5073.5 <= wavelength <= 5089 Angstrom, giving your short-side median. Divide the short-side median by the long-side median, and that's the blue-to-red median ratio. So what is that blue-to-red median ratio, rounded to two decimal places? 1.00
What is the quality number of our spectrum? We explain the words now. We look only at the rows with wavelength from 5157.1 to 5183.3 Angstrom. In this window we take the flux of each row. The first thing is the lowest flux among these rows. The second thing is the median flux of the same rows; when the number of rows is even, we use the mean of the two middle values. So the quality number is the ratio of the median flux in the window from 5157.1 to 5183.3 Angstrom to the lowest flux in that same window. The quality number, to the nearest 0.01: 1.20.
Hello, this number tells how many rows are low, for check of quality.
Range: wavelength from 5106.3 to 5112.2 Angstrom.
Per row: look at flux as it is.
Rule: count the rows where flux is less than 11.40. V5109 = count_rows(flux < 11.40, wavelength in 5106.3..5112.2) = 1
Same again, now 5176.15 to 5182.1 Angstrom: 5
